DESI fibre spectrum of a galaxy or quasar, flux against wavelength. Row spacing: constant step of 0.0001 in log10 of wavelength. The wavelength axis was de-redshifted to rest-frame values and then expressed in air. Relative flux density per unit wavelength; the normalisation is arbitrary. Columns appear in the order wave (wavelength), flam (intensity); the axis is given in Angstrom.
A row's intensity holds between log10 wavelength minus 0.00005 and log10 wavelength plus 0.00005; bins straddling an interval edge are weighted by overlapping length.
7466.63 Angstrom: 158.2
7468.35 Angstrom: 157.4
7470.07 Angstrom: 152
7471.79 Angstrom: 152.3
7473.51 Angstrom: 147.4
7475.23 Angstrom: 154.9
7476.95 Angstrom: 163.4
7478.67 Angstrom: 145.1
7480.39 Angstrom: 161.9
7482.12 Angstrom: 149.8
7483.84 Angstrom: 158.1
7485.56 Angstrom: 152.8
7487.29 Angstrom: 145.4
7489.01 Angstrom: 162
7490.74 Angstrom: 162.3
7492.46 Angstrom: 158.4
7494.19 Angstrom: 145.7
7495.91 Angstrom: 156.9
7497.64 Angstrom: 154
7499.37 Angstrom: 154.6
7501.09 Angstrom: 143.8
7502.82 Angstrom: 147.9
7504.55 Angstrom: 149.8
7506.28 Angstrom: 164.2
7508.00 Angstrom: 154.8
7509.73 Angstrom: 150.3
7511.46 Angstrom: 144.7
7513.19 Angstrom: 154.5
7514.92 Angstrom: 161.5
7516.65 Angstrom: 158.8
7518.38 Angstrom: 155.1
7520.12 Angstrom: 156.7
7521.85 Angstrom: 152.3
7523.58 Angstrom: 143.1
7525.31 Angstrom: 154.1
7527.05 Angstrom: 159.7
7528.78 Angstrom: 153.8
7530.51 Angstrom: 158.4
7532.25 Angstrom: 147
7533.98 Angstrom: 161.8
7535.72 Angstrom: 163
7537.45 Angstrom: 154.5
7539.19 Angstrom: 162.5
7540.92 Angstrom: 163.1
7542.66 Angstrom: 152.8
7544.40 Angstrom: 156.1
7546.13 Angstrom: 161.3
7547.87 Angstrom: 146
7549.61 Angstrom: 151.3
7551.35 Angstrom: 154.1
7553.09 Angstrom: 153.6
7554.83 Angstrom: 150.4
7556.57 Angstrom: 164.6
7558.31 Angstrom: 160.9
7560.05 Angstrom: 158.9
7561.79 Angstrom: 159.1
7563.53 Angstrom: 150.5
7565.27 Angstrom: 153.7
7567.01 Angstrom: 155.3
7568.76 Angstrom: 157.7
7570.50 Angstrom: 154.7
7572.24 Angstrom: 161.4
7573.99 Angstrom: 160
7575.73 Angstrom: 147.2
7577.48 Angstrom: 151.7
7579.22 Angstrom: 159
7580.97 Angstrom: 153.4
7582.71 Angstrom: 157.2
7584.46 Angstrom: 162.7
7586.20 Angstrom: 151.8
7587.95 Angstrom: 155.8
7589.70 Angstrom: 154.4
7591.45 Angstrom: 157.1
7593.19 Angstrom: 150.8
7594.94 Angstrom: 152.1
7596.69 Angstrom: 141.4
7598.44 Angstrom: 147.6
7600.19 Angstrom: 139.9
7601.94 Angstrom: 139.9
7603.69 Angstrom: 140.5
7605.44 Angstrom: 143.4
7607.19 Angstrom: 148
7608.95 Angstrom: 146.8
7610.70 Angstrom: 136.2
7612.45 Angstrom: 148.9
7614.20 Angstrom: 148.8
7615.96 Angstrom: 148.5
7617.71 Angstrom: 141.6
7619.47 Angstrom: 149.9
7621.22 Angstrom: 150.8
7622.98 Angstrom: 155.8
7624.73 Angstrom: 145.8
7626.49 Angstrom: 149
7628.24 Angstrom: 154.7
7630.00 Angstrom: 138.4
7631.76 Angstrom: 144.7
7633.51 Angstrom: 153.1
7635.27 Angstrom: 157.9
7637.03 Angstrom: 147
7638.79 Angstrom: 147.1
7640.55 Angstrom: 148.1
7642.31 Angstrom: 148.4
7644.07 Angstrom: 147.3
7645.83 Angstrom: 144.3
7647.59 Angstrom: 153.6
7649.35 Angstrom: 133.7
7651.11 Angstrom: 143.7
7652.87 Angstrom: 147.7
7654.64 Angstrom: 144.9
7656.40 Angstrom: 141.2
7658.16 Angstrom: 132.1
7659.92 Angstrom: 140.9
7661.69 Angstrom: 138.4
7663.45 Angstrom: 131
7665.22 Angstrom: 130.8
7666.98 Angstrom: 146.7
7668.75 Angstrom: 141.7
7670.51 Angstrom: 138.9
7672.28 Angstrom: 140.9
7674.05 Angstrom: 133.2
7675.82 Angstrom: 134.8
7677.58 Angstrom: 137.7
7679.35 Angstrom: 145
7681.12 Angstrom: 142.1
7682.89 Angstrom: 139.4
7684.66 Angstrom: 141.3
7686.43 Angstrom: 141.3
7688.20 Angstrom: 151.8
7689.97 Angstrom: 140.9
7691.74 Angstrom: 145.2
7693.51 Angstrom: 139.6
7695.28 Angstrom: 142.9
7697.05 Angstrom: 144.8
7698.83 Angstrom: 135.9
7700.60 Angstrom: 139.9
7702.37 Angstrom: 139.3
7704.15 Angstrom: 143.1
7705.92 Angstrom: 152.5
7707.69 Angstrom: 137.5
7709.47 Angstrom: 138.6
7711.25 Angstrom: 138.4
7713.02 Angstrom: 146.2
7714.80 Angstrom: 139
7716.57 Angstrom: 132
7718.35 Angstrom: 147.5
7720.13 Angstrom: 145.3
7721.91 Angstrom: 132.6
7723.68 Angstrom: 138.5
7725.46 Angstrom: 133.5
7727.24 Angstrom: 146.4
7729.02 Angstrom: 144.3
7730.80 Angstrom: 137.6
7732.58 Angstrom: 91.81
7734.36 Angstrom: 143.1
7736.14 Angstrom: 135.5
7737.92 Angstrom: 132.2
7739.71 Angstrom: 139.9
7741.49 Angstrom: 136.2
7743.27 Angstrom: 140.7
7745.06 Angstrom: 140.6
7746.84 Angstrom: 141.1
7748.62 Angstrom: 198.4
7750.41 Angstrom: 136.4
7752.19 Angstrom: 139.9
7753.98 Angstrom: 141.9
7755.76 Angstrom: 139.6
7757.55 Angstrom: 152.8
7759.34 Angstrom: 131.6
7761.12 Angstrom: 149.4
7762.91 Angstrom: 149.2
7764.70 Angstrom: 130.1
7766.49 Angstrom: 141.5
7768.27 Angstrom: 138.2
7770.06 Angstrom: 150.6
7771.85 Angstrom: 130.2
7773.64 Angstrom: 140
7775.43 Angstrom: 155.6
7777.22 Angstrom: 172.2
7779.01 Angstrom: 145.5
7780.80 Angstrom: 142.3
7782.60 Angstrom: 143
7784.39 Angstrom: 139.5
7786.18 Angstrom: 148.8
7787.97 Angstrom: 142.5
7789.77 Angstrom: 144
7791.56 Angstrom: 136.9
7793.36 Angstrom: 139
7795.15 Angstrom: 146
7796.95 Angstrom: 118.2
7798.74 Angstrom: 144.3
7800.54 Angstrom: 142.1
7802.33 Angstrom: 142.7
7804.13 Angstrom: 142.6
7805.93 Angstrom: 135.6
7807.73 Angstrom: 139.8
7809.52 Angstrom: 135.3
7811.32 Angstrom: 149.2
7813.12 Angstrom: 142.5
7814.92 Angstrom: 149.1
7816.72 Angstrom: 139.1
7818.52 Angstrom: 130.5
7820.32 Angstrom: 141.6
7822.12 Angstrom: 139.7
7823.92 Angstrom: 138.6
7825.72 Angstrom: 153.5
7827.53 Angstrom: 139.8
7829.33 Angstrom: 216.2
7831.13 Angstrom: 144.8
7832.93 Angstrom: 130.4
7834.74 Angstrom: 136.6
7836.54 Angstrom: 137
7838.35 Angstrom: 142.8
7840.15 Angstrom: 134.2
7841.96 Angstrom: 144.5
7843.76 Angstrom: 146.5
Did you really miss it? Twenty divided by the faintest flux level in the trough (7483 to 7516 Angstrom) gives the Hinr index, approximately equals 0.139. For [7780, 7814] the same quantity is 0.169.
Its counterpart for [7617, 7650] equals 0.150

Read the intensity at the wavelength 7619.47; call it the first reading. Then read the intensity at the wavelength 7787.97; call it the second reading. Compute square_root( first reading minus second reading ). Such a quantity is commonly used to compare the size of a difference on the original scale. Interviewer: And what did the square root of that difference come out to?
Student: 2.7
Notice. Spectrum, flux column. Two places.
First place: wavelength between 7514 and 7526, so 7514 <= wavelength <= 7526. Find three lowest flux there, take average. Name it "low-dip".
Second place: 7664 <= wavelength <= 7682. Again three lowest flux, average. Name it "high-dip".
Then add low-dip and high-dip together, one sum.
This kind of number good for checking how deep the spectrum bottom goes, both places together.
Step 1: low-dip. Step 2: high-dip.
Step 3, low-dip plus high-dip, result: 283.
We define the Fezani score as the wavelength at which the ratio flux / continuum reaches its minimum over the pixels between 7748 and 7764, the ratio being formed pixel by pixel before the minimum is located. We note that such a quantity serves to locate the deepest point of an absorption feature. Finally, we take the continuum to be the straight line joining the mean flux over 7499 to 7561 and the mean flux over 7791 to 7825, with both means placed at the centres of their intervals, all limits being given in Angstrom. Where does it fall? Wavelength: 7759.34 Angstrom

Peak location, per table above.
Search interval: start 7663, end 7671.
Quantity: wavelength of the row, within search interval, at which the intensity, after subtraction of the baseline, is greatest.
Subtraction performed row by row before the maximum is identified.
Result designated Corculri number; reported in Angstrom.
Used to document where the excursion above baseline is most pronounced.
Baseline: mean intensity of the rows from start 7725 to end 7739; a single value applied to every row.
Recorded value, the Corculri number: 7666.98 Angstrom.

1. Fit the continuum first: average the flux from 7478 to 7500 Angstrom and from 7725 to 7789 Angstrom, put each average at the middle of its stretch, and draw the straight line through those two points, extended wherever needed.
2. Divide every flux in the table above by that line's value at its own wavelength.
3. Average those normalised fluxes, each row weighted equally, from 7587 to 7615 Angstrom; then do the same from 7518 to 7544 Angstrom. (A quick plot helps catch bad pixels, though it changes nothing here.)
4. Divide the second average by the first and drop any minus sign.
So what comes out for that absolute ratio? 1.04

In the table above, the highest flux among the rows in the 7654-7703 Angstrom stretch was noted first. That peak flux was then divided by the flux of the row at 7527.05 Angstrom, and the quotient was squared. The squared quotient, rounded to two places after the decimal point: 0.90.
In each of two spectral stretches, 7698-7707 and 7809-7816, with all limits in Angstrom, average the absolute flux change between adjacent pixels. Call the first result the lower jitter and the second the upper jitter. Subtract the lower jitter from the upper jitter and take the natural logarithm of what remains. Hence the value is 1.5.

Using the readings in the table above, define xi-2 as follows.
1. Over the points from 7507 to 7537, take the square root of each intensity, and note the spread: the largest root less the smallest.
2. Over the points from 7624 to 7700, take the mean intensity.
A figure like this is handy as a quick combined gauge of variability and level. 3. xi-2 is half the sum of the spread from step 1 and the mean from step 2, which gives 71.9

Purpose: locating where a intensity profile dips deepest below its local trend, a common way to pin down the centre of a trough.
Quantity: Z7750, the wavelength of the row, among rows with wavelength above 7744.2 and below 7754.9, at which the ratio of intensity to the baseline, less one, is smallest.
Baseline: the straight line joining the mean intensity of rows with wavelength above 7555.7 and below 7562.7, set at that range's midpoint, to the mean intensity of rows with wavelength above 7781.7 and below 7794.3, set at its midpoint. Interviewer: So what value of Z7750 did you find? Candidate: 7750.41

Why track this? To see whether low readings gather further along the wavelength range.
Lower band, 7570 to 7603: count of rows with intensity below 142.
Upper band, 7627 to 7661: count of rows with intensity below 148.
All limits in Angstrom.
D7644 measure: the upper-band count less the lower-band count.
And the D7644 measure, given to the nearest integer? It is 10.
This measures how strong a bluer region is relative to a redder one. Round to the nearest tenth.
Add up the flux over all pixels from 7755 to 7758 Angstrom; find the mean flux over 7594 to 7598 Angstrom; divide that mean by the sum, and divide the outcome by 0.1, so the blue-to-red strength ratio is 5.0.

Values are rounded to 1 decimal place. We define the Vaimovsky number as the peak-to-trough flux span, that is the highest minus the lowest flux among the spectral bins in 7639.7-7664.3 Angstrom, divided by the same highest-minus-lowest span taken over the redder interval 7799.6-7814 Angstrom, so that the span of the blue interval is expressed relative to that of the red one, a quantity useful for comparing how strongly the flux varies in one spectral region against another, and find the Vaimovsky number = 1.6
